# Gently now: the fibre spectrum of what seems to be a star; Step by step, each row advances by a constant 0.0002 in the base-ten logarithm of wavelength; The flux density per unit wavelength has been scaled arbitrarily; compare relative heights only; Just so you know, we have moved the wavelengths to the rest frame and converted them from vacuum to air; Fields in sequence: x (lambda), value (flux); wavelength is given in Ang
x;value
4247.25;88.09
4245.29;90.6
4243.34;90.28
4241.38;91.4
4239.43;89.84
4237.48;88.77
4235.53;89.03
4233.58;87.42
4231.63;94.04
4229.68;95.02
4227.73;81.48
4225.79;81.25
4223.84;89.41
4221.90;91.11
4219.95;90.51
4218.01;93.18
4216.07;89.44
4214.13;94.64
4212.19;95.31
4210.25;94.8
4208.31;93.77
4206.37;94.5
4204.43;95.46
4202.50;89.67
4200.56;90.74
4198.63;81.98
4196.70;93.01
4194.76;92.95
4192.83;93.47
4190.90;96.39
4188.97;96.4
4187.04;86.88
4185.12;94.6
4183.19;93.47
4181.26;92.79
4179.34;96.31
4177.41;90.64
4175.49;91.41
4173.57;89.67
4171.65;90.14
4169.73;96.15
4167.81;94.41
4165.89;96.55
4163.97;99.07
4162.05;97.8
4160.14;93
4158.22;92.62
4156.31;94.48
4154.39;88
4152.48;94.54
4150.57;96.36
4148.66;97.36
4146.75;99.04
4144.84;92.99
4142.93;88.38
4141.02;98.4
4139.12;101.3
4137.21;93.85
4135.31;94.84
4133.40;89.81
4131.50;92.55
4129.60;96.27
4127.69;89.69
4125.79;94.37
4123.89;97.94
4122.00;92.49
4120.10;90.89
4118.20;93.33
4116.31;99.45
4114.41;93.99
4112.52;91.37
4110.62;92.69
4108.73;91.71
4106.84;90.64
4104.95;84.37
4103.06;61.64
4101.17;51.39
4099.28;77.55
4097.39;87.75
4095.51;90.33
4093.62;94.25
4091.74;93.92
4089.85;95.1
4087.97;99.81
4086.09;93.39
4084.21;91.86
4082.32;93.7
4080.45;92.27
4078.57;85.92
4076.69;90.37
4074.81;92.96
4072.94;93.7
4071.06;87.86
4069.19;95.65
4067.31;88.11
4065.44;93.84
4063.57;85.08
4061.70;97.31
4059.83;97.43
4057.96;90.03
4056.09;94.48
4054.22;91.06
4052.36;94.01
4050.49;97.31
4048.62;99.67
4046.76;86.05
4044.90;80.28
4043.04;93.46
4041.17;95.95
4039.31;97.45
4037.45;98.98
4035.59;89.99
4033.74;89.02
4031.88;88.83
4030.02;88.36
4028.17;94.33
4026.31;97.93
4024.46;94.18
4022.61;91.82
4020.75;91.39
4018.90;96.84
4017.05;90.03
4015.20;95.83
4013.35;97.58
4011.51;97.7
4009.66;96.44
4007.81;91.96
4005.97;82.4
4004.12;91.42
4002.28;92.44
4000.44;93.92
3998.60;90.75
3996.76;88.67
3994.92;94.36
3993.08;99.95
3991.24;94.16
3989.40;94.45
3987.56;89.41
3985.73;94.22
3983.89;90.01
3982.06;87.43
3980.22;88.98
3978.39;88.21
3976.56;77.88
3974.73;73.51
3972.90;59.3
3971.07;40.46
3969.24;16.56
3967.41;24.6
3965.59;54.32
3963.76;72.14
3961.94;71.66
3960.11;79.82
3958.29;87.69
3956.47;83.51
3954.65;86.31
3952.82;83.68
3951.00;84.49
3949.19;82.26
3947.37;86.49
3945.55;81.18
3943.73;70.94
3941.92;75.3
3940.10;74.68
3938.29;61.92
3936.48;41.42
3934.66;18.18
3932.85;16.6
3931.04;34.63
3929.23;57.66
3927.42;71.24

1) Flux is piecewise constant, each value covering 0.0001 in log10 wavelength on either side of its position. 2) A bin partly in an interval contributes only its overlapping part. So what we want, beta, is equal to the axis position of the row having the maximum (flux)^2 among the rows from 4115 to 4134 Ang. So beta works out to 4116.31 Ang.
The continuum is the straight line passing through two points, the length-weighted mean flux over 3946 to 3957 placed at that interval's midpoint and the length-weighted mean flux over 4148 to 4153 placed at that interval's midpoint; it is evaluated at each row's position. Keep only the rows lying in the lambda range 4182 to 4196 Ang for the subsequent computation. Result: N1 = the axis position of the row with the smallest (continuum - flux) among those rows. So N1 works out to 4188.97 Ang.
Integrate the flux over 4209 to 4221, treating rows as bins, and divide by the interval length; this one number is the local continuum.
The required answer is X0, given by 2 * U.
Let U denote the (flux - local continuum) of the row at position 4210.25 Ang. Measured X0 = 4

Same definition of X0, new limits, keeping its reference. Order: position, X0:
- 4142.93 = -9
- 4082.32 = 1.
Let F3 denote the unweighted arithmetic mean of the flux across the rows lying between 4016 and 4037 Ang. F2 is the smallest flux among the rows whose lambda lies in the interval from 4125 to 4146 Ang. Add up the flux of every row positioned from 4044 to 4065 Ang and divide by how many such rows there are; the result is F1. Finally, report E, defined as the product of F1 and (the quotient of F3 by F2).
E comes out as 96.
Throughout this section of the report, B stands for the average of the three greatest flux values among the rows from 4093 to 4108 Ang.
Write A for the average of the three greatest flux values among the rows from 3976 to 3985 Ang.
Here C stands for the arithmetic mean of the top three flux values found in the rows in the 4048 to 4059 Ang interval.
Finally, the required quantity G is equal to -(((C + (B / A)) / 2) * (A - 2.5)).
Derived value -4250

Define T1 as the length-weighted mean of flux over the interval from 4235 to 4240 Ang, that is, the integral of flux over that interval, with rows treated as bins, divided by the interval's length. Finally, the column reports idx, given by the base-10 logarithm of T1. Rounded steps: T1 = 89.2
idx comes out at 1.95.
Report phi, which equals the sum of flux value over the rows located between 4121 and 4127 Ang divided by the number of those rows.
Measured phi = 94.9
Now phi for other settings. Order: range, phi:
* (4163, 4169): 96.7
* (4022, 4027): 94.6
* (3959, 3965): 74.5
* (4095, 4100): 85.2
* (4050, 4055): 94.1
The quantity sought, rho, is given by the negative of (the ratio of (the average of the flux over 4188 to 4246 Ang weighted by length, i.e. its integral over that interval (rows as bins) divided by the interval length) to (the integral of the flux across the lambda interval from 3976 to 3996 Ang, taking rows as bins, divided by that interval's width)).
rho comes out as -1.00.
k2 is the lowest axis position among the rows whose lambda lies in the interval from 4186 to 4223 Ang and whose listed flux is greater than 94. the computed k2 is 4188.97 Ang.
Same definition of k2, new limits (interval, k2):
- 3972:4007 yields 3985.73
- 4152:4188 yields 4152.48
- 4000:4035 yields 4009.66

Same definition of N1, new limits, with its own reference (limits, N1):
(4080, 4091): 4087.97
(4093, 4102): 4093.62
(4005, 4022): 4011.51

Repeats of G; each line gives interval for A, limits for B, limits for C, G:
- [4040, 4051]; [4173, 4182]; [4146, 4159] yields -4688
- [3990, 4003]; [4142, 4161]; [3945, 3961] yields -4114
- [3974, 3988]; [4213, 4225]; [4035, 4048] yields -4368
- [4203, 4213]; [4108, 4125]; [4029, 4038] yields -4342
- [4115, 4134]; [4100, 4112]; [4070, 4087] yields -4509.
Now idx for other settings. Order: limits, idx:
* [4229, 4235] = 1.96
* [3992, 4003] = 1.97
